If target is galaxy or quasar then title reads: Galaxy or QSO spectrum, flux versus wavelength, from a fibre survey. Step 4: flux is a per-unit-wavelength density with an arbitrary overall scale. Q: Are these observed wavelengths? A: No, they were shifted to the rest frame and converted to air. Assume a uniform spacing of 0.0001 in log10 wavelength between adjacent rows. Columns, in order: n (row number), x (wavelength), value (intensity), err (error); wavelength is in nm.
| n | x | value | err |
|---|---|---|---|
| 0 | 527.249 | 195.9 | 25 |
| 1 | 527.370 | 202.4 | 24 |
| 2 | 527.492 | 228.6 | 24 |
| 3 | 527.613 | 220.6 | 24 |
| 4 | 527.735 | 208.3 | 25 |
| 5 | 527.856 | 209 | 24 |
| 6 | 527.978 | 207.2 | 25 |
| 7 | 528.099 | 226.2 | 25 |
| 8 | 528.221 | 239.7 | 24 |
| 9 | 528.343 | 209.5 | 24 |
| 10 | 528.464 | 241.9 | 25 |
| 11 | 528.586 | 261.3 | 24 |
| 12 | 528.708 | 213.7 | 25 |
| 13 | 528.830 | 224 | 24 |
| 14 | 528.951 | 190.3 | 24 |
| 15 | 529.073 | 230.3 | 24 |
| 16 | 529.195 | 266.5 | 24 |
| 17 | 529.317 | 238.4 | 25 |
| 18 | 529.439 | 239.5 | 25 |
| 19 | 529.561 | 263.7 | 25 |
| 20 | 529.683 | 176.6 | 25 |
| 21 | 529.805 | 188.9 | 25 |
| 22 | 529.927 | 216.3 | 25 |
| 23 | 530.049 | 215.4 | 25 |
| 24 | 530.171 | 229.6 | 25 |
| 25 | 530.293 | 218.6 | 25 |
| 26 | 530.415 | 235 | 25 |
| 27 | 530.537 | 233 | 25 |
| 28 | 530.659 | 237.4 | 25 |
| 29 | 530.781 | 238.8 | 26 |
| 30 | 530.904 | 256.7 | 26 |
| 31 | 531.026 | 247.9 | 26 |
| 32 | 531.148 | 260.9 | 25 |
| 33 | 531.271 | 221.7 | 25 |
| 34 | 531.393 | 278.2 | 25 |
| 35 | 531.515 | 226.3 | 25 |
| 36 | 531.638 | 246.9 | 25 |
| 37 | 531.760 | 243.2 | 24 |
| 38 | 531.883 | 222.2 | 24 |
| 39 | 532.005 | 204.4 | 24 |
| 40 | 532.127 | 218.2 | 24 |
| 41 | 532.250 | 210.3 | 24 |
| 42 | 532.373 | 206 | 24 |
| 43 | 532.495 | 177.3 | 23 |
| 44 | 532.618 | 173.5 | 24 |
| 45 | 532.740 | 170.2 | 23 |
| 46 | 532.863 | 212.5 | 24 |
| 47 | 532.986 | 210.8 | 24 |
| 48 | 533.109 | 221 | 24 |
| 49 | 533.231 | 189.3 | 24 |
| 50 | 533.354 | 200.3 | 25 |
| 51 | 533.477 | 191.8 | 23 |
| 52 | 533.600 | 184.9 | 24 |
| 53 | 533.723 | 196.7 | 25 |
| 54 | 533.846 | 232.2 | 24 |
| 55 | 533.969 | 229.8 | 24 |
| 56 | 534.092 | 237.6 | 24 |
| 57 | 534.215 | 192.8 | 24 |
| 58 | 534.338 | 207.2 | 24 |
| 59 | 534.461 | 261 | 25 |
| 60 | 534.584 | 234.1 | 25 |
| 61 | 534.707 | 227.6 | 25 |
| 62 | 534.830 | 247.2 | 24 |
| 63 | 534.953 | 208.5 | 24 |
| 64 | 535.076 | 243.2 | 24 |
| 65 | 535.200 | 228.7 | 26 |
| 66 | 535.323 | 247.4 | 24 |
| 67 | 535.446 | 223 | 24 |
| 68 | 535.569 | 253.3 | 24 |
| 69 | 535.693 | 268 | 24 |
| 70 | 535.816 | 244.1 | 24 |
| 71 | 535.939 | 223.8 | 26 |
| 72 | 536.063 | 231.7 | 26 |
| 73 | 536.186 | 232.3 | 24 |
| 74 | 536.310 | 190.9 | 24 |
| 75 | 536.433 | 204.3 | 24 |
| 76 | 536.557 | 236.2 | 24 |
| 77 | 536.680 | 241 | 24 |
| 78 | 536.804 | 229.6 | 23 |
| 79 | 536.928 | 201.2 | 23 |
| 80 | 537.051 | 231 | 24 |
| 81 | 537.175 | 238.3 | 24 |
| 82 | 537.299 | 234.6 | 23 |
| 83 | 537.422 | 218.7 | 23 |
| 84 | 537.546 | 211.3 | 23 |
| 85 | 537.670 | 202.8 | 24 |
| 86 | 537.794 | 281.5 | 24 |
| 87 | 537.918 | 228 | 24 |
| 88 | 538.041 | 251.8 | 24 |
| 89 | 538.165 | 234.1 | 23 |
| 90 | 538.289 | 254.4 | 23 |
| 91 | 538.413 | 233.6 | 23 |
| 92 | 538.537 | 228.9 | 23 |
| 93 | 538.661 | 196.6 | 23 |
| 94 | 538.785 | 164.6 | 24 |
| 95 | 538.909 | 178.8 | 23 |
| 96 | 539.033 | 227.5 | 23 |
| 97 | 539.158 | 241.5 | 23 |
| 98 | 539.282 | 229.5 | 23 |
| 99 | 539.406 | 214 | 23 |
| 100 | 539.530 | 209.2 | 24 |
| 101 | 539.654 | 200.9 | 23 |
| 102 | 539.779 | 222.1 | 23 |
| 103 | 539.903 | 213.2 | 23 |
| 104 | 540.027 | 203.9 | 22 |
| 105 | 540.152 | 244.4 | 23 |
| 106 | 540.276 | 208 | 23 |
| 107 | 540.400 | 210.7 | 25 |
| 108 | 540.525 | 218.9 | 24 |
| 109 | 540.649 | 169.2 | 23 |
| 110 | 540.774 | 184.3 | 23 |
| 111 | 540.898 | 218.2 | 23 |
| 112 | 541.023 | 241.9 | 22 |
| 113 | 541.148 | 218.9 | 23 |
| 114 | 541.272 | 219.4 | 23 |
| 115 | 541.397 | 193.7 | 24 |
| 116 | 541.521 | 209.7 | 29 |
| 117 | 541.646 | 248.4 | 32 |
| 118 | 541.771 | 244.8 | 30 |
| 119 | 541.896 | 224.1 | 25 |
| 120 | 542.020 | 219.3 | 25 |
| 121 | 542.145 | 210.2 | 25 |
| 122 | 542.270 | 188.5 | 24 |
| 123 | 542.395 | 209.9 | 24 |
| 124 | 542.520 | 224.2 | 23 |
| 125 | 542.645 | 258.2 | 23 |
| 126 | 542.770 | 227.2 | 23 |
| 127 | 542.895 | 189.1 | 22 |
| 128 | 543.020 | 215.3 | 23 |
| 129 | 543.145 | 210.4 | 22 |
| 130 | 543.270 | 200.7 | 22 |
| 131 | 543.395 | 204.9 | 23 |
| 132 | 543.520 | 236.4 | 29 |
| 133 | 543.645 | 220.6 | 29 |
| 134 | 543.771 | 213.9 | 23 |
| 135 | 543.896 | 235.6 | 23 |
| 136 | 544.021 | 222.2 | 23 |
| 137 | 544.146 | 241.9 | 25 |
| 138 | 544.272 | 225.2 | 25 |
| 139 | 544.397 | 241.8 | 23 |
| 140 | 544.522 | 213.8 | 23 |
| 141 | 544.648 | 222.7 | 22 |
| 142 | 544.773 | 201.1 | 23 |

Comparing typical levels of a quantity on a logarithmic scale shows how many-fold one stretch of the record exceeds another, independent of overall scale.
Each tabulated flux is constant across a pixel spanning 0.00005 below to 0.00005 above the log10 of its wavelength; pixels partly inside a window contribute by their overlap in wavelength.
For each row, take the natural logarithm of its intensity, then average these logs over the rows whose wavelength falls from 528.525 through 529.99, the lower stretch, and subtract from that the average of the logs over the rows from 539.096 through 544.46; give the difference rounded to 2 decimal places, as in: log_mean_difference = 0.03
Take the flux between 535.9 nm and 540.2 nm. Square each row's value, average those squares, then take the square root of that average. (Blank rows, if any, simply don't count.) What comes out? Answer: 224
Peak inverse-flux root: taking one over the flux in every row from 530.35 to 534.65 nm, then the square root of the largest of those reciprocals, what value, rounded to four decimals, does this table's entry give 0.0767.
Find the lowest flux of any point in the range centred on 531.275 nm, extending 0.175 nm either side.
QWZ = 221.7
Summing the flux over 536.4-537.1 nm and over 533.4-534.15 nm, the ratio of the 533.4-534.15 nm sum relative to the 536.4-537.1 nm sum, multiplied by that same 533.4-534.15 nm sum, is 1206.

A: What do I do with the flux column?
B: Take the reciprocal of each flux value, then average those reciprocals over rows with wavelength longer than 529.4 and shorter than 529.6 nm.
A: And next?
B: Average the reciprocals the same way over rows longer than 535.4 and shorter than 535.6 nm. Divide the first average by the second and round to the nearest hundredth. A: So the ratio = 0.94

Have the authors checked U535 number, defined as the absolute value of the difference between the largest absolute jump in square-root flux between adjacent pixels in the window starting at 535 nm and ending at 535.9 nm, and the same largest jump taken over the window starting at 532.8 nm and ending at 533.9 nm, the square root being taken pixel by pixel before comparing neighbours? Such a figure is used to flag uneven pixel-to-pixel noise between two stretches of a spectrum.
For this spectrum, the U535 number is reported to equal 0.2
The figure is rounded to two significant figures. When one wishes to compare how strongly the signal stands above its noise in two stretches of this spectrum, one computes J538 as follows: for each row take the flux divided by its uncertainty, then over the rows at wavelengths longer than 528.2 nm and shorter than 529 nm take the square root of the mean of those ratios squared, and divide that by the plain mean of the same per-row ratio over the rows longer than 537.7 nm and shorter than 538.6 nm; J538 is 0.90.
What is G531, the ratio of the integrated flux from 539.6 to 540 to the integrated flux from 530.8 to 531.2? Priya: 0.84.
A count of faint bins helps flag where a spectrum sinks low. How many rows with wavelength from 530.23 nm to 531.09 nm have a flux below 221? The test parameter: 1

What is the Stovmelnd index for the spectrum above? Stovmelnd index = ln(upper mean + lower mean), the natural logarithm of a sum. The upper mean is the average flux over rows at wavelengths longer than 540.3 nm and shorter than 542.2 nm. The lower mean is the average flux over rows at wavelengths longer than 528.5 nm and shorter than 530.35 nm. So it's 6.09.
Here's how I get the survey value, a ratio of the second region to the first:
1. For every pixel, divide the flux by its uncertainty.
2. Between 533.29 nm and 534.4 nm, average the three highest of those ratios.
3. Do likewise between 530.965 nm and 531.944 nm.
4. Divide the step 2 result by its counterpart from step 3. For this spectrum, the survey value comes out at 0.920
